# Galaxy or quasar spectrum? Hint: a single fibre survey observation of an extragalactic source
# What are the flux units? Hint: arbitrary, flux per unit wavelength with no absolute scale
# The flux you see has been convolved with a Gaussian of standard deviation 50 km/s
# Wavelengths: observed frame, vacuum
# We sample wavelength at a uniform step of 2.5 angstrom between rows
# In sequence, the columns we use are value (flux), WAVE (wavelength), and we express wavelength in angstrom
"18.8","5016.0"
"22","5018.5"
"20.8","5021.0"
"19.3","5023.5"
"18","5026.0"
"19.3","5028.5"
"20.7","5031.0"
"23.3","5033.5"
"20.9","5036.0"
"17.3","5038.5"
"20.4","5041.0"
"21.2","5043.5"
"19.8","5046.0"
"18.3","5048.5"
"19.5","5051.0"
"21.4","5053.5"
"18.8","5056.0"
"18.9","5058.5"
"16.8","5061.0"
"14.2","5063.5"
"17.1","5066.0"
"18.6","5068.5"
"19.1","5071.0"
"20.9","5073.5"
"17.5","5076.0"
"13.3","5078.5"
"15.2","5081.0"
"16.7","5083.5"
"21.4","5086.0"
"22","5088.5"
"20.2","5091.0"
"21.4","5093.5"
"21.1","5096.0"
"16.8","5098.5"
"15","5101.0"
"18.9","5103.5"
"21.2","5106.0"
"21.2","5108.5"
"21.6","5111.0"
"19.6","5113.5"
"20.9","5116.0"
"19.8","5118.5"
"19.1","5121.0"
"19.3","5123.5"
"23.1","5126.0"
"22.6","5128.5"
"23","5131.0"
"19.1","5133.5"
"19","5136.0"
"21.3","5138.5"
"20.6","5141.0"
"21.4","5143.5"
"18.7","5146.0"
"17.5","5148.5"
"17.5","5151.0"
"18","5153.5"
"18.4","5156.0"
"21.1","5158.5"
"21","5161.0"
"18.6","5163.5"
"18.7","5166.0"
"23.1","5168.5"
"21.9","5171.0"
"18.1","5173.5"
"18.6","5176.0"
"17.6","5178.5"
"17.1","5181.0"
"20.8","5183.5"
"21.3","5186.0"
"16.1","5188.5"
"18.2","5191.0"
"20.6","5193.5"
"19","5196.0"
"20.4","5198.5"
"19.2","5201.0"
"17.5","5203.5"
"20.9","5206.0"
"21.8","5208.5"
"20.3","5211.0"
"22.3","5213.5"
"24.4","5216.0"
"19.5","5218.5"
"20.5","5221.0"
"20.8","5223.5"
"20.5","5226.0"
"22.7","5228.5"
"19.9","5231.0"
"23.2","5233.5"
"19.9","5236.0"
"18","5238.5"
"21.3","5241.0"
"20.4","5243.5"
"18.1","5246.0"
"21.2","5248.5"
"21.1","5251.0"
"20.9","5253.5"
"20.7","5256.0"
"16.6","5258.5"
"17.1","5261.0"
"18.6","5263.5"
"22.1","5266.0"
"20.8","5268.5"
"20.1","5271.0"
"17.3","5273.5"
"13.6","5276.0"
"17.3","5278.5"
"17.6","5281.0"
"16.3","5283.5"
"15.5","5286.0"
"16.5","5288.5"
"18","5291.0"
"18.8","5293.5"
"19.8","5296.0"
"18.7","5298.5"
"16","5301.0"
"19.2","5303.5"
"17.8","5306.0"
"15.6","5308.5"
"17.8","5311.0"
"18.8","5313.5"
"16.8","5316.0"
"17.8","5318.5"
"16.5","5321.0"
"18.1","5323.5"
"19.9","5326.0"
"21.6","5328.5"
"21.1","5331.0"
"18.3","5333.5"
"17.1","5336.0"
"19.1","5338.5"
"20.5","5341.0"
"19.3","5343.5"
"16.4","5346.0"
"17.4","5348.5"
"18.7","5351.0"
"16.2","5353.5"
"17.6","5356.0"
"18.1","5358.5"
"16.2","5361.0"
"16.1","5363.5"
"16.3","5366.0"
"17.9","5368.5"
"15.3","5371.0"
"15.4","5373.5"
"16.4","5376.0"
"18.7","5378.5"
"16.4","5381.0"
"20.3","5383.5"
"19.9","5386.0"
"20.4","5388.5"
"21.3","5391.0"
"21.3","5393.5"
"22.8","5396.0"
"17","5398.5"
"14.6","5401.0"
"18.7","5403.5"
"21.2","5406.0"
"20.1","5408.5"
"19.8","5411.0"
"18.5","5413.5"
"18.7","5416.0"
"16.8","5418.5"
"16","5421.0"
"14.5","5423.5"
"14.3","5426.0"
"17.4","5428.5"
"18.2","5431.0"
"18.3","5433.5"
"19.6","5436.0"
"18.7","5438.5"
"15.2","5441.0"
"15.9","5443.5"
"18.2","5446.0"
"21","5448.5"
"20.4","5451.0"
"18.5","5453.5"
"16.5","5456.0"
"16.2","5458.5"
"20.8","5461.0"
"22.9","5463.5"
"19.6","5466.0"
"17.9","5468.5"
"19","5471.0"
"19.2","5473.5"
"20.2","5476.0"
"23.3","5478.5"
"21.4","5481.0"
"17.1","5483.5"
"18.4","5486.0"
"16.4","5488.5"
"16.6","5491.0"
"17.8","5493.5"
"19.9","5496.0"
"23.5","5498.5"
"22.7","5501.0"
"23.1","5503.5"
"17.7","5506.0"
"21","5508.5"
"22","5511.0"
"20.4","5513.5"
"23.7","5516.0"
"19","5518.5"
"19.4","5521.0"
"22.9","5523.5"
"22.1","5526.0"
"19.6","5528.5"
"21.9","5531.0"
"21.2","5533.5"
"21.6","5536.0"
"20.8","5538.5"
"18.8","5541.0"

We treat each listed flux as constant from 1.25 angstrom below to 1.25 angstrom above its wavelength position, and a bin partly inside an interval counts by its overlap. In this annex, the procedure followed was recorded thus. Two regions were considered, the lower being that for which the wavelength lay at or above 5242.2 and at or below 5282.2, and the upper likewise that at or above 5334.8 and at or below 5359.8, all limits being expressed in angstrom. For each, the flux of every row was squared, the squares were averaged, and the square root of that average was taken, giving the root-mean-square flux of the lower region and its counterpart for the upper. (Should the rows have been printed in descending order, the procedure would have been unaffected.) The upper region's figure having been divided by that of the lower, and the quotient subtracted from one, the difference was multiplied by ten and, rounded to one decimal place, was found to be 0.5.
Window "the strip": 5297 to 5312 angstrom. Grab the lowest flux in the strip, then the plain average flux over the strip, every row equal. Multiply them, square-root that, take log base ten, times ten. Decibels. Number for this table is 12.2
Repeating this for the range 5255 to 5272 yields 12.5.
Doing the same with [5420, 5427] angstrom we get 11.6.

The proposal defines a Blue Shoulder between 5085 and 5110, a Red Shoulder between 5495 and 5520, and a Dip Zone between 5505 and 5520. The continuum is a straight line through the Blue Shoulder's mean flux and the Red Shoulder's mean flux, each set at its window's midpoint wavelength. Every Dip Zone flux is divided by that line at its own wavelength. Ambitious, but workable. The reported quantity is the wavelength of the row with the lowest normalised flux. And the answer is 5506.0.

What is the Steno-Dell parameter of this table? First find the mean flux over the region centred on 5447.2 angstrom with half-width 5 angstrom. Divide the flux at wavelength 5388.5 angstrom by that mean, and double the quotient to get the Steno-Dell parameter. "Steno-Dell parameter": 2.16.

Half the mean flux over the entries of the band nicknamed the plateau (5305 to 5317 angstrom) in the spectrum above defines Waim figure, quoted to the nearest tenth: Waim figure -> 8.7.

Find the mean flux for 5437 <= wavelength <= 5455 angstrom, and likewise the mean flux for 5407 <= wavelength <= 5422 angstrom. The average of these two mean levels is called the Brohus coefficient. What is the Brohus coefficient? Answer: 18.3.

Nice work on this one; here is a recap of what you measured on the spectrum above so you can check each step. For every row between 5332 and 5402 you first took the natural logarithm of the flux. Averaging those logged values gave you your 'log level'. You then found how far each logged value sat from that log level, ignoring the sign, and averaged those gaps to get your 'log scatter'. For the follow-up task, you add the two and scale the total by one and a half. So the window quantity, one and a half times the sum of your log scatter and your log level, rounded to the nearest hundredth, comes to 4.47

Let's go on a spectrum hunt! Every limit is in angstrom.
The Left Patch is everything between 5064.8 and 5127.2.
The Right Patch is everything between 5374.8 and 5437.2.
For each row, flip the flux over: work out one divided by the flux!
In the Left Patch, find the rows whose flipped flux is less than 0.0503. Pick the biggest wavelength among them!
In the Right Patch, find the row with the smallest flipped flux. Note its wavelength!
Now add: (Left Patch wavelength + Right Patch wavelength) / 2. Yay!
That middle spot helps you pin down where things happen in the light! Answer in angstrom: 5261.0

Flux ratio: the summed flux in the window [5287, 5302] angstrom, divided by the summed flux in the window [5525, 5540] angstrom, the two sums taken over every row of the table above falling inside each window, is 0.85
